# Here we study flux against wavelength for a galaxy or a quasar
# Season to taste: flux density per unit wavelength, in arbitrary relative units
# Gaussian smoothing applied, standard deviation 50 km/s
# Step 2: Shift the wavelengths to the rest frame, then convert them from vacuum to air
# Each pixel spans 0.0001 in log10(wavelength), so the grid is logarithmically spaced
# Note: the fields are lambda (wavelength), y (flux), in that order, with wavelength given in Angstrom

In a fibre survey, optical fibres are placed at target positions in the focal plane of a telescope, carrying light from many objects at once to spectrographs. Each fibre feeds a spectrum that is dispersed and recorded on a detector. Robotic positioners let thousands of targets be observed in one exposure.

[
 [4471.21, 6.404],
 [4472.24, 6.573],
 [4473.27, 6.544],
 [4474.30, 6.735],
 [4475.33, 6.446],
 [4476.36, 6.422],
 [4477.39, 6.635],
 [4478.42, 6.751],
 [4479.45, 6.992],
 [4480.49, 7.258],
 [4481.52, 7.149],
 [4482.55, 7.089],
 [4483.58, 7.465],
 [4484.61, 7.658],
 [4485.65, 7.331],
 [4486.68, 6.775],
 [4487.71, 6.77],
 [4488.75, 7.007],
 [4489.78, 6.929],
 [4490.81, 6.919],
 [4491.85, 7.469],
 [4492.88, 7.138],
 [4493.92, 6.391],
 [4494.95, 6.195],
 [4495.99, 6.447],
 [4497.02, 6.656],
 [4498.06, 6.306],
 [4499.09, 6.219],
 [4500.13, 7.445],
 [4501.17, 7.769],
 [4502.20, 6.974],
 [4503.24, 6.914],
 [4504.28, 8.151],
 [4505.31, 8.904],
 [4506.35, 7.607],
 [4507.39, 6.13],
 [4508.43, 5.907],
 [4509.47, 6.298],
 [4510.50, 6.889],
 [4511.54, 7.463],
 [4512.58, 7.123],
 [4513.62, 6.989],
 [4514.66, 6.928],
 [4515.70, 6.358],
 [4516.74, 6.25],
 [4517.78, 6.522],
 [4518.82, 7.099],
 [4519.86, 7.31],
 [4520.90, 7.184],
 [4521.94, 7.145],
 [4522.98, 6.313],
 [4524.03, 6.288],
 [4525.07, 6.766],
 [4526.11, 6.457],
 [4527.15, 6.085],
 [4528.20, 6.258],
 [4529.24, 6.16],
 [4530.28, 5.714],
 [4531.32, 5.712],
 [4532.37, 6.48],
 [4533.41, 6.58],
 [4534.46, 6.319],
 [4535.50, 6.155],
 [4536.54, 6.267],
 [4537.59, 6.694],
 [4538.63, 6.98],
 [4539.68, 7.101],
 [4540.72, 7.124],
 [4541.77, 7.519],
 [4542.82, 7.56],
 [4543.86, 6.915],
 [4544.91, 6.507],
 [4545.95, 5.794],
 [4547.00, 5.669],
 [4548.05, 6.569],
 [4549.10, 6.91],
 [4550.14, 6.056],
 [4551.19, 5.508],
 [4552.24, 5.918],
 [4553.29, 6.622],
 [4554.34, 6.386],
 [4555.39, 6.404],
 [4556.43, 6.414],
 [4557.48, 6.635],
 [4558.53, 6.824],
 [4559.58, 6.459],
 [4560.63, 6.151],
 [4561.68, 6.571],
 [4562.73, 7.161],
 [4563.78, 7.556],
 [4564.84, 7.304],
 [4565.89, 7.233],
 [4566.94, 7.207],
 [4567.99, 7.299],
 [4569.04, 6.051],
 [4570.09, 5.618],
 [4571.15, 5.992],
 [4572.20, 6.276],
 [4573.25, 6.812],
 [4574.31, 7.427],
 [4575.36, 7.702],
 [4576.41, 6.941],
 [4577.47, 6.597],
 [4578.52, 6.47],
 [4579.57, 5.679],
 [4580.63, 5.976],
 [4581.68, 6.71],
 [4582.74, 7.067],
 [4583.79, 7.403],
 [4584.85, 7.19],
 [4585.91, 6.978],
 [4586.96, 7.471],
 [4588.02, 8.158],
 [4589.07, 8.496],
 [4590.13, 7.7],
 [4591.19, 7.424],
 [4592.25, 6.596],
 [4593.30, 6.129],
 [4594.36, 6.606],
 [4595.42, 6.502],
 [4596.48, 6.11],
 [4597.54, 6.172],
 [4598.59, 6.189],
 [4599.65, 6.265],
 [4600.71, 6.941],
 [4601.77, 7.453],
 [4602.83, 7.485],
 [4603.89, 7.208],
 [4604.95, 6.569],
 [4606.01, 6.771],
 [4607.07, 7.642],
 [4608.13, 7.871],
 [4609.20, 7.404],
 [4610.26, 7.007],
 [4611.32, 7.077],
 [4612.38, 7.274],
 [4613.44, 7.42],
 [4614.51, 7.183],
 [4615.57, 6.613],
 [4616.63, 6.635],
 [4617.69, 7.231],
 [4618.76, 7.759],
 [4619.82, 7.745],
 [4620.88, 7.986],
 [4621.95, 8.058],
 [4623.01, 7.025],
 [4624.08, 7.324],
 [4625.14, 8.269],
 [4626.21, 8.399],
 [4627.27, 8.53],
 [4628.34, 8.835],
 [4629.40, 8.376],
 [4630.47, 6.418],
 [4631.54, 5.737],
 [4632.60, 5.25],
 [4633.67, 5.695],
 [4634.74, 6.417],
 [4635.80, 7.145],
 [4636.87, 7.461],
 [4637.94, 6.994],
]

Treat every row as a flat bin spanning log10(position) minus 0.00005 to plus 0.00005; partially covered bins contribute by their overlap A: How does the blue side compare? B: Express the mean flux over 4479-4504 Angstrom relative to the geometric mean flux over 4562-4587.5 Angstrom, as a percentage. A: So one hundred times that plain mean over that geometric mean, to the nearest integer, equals 102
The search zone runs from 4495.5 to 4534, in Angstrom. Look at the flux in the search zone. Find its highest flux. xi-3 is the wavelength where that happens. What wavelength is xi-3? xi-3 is 4505.31 Angstrom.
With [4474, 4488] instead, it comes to 4484.61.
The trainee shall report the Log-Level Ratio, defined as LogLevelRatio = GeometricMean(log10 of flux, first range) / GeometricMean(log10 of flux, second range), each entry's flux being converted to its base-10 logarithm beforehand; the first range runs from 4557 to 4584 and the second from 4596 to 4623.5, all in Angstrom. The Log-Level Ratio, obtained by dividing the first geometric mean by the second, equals 0.97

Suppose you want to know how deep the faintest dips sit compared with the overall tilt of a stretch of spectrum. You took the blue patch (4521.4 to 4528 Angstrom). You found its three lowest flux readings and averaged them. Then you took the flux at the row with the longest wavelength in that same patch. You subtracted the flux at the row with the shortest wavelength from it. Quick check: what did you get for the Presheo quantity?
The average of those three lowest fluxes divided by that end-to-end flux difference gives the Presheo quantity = -6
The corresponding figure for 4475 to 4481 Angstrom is 8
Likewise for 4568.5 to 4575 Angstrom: 4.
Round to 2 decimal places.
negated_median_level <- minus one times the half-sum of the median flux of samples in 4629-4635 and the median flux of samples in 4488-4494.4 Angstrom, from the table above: -6.52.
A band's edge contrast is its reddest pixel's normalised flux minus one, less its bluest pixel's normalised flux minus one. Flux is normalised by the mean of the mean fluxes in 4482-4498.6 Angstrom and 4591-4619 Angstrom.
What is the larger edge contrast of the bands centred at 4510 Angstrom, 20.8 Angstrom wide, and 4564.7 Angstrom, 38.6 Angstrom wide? 0.23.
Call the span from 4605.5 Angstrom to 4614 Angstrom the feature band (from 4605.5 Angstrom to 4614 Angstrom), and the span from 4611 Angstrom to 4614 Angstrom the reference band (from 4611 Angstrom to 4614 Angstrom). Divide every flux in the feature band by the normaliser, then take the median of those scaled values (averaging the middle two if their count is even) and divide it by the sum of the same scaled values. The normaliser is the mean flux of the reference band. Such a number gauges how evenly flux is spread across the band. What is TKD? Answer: 0.13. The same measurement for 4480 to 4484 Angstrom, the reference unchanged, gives 0.25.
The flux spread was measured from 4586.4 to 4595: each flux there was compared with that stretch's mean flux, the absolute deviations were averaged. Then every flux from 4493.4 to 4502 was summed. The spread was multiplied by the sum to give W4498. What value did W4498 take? 35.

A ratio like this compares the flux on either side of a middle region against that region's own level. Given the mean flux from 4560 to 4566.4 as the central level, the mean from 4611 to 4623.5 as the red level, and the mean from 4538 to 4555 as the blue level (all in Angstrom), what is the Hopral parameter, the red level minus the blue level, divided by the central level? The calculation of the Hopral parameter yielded 0.11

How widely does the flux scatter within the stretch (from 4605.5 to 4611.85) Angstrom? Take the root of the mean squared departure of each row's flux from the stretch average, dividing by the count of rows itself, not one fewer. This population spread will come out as 0.38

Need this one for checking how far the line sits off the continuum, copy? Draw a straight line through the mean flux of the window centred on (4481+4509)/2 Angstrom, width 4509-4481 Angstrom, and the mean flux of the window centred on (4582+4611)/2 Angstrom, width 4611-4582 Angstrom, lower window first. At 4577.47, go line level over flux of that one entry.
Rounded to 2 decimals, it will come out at 1.07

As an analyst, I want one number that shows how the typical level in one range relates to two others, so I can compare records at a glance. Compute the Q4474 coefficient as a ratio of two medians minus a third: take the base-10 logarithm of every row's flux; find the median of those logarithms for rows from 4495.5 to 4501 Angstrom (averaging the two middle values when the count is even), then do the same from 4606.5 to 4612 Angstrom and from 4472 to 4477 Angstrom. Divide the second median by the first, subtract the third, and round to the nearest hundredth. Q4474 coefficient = 0.26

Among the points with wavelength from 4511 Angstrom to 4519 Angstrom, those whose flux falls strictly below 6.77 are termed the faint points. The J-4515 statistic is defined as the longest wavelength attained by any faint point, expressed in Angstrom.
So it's 4517.78 Angstrom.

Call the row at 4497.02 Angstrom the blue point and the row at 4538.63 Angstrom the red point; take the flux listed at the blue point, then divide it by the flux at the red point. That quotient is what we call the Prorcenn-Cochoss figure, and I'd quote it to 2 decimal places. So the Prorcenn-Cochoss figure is 0.95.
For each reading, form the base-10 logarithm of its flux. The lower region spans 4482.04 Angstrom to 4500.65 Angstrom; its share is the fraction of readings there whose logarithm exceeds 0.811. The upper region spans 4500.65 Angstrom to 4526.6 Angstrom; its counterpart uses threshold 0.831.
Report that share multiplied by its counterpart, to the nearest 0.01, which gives 0.43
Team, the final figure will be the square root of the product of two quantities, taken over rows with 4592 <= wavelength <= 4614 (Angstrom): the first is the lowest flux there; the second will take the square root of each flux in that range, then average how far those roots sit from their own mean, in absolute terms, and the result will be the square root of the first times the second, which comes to 0.74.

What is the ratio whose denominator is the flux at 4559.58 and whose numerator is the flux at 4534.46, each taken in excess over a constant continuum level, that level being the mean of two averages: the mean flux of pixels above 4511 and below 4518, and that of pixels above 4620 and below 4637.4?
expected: 1.2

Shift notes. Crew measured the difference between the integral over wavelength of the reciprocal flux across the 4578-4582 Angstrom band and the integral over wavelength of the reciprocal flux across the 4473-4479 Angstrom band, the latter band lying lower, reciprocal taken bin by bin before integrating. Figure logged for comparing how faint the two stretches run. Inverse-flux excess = -0.26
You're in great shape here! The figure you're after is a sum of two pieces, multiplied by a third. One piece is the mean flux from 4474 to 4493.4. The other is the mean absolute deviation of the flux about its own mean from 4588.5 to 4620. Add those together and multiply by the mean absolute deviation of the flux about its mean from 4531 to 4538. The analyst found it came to 1.74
